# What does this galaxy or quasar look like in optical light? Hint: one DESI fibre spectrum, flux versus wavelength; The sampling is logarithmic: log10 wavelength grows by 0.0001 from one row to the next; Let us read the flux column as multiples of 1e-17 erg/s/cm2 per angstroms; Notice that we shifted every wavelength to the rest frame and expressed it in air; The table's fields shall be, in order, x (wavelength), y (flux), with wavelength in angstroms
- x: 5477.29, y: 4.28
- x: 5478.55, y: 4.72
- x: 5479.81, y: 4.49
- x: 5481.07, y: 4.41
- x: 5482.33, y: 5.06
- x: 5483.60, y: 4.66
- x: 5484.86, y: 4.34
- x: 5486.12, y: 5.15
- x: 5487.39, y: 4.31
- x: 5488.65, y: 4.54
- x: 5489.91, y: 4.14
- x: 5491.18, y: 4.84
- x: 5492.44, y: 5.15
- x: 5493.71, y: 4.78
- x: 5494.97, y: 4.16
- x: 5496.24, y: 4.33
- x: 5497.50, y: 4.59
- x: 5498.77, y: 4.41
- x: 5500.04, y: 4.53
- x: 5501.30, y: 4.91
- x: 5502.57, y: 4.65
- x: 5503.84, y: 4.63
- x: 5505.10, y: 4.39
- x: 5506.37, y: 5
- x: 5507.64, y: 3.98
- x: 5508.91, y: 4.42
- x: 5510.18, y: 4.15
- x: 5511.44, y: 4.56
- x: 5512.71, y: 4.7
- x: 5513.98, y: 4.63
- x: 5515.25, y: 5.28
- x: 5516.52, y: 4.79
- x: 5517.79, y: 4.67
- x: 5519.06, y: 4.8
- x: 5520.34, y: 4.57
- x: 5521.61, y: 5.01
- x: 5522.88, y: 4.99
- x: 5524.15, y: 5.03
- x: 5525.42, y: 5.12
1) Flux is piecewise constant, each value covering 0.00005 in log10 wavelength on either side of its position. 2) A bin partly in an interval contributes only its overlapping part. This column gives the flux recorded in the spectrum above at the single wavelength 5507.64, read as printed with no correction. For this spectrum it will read 3.98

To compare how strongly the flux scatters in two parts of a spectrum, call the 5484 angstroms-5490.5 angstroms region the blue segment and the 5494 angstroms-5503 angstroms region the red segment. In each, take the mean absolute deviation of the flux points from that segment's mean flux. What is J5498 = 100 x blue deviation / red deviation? 154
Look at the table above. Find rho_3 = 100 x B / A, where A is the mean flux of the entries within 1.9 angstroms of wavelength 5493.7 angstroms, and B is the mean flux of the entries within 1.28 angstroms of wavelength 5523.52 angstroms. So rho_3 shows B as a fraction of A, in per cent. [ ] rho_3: 107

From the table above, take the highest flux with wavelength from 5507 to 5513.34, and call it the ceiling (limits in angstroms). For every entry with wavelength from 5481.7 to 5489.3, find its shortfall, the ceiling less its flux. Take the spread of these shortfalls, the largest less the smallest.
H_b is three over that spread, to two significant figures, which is 3.6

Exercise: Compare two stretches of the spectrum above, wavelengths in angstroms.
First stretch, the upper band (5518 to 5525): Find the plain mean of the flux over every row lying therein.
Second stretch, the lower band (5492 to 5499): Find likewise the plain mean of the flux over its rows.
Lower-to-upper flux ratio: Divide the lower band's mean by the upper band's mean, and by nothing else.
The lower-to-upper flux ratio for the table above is 0.94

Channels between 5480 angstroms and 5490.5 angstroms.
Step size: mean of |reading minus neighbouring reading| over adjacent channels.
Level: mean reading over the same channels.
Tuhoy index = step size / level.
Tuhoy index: 0.11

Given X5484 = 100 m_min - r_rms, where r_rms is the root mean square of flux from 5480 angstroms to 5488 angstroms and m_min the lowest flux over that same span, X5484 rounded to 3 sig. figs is 426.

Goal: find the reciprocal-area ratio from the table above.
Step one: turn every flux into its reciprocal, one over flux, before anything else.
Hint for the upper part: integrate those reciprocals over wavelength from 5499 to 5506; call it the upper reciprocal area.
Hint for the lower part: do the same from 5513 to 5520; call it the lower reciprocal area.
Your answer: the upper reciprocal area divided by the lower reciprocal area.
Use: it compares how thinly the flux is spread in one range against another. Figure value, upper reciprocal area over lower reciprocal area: 1.04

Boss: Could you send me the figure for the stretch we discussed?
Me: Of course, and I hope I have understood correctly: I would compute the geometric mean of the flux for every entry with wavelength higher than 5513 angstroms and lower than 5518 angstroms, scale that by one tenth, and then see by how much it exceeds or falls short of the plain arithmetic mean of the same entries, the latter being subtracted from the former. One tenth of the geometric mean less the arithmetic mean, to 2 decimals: -4.36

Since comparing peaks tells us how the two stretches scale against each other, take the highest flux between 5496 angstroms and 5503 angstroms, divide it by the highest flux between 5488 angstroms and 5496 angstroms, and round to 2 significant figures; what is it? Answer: 0.95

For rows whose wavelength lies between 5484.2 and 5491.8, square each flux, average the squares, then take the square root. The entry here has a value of 4.57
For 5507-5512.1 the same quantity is 4.28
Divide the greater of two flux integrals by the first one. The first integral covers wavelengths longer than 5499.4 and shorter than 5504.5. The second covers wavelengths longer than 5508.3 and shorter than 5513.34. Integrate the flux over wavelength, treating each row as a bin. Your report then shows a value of 1.00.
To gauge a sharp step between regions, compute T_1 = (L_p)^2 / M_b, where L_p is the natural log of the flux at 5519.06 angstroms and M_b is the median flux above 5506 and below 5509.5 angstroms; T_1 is 0.557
